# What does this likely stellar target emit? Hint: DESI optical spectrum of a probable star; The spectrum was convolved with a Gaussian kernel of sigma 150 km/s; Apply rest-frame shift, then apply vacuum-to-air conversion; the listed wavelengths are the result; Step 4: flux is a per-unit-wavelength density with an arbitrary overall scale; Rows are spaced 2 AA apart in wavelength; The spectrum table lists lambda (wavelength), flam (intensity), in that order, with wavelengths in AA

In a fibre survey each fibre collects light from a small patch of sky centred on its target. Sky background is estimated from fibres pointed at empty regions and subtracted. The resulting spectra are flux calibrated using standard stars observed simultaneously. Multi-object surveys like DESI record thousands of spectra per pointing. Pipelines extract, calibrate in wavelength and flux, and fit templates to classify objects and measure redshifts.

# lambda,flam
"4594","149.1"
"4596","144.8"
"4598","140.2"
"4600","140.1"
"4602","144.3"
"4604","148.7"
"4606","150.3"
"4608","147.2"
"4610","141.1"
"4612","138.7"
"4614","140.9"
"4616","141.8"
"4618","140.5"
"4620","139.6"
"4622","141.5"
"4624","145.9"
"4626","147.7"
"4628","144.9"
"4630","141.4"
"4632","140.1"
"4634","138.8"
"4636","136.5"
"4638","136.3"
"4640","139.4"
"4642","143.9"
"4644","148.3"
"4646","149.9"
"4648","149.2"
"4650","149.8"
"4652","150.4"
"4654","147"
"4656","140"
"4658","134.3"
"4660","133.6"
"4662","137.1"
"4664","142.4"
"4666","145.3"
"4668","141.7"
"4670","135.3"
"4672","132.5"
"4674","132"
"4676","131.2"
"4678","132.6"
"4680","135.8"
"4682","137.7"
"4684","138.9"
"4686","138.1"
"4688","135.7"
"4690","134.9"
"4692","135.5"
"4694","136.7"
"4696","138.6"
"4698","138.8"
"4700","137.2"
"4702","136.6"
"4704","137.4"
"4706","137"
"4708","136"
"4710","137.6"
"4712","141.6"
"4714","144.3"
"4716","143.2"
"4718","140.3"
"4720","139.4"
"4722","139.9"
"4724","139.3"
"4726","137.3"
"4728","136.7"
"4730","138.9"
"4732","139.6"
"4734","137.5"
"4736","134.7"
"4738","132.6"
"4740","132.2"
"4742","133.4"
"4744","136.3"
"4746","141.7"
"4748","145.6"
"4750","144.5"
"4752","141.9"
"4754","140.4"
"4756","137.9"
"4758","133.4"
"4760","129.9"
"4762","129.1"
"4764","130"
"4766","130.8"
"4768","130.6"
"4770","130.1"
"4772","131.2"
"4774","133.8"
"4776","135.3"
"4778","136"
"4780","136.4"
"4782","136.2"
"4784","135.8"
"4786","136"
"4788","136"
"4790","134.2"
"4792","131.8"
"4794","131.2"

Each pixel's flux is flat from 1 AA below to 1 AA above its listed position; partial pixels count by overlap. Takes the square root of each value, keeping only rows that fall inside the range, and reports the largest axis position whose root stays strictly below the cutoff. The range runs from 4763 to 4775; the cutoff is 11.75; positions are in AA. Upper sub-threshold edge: 4774 AA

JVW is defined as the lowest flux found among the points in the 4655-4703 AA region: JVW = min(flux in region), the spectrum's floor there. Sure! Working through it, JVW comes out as 131.2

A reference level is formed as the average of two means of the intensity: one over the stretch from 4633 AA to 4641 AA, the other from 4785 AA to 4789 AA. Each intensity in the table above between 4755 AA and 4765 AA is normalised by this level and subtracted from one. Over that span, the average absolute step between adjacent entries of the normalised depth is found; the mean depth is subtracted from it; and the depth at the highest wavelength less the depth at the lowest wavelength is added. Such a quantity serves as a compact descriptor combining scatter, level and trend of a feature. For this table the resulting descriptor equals 0.04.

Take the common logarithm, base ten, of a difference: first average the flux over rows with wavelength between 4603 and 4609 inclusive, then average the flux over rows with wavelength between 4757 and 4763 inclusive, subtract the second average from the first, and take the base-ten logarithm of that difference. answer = 1.25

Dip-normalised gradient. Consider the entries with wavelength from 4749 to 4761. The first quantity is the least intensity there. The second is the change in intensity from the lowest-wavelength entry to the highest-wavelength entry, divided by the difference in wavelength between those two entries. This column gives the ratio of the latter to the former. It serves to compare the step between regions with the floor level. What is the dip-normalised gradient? -0.011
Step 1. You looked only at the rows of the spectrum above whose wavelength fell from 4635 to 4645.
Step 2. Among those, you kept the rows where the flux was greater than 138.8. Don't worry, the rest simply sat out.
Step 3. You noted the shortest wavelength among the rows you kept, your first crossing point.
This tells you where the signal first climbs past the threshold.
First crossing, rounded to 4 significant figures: 4640 AA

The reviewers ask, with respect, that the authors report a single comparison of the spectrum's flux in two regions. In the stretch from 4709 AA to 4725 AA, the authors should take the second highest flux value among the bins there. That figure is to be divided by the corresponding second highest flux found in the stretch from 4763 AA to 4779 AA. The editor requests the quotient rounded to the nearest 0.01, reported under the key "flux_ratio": 1.06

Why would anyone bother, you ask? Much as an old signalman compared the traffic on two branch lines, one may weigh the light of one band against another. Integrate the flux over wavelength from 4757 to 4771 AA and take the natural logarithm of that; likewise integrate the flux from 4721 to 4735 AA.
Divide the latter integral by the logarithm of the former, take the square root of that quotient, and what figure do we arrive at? 16.1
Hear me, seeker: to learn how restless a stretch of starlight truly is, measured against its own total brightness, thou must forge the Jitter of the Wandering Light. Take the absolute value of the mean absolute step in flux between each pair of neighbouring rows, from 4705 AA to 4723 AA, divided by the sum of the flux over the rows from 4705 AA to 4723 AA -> 0.0015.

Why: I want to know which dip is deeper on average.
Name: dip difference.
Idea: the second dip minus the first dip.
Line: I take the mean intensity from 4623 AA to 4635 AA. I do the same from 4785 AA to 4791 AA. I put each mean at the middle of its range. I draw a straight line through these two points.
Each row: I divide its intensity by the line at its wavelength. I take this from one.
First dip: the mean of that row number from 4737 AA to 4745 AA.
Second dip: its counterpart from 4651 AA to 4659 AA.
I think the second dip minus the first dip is -0.037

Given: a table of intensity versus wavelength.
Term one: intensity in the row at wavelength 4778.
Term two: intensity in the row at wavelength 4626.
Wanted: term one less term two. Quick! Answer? -12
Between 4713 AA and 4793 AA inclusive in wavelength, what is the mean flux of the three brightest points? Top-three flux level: 145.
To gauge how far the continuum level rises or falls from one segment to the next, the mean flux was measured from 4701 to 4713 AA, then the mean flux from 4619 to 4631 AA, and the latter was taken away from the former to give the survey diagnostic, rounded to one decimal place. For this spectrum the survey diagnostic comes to -5.8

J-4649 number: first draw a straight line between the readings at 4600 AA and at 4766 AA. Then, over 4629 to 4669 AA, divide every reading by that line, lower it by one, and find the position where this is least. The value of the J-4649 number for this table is 4660 AA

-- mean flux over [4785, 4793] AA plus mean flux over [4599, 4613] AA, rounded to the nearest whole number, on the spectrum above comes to 279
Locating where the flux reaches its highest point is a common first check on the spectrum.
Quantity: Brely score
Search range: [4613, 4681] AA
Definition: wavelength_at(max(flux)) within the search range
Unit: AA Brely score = 4652 AA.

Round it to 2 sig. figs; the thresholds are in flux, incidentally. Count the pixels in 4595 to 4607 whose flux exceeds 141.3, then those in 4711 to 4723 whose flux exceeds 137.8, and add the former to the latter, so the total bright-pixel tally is 10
